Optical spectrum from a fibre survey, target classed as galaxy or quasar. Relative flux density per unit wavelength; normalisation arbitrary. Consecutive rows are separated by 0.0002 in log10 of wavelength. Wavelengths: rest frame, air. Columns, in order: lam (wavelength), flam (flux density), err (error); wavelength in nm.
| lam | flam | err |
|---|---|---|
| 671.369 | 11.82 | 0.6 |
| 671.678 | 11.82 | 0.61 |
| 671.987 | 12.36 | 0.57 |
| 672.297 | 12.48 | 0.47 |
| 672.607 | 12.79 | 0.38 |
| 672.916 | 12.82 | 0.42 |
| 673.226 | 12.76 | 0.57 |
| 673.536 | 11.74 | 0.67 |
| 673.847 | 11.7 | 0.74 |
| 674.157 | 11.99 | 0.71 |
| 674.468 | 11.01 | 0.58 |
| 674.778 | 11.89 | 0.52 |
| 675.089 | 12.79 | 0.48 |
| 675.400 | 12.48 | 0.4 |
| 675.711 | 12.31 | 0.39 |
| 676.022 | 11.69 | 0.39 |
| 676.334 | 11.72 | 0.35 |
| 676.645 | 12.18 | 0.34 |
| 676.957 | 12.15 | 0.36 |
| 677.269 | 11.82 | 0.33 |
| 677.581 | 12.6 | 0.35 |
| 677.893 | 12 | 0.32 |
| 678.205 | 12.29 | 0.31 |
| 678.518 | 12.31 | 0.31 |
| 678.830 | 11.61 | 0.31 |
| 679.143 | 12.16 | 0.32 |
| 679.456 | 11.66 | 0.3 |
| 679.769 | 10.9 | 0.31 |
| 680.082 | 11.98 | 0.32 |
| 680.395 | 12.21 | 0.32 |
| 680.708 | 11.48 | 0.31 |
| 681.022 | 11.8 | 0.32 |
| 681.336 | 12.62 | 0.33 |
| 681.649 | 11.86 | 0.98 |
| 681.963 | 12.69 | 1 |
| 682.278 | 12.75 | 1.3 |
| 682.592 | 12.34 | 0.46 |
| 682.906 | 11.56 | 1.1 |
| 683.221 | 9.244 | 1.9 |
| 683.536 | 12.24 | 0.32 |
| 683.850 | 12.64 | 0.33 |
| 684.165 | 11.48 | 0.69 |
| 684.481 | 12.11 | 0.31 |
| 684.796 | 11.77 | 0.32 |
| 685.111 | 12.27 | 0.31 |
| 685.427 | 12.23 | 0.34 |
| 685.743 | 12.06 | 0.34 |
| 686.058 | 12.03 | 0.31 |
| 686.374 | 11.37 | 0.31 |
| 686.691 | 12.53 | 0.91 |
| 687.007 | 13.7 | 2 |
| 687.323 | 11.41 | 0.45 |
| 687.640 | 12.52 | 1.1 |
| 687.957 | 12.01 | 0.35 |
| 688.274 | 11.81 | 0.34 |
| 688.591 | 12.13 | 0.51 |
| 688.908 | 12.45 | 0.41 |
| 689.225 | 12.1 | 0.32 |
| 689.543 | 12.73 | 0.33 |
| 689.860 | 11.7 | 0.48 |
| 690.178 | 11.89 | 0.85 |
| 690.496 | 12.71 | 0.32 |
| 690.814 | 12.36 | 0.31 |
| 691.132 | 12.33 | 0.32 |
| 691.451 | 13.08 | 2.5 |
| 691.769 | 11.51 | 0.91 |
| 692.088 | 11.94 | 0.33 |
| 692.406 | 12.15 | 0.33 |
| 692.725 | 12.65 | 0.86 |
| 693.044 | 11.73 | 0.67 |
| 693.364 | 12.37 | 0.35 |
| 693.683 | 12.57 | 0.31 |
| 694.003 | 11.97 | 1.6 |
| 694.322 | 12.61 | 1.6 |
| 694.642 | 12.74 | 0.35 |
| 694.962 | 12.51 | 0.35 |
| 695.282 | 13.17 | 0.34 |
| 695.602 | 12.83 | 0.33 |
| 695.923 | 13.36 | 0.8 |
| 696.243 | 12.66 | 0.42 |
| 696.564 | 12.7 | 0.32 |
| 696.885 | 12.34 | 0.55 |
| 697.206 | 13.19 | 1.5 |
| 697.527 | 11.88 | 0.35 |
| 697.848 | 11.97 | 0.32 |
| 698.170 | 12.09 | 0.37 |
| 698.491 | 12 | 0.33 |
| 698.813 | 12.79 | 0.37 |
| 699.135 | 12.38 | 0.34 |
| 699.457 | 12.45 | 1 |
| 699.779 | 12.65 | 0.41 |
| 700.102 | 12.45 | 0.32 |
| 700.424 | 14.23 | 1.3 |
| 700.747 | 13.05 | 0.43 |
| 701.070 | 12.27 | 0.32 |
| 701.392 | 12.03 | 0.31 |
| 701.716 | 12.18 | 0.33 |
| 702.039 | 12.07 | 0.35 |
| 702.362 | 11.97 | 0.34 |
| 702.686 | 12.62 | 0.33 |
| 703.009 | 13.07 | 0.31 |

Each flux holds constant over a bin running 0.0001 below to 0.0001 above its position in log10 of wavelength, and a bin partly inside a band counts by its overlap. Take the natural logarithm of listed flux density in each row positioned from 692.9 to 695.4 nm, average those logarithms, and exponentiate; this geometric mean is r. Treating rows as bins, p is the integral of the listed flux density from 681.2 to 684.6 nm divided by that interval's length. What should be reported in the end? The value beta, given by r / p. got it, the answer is 1.04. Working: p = 12.0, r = 12.5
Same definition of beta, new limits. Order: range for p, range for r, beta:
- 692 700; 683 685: 0.92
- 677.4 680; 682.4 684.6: 0.97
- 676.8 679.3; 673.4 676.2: 0.99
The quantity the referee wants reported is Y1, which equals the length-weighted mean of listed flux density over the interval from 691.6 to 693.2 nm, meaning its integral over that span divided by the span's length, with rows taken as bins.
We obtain 12.0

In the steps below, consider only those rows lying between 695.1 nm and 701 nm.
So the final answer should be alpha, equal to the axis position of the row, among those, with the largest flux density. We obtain 700.424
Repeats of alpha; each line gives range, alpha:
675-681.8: 675.089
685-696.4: 687.007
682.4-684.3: 683.850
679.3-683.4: 682.278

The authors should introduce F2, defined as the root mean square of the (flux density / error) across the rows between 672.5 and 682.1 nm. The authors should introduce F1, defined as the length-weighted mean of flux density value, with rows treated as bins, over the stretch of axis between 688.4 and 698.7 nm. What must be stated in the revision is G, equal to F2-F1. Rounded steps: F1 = 12.4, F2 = 31.9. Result 19.5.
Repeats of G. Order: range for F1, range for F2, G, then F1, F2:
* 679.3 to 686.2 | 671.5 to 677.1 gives 14.9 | 11.9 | 26.8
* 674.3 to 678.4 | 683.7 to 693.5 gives 18.8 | 12.1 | 30.8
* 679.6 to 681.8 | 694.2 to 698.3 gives 19.3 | 11.8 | 31.2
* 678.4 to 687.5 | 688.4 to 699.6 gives 18.7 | 12.0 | 30.6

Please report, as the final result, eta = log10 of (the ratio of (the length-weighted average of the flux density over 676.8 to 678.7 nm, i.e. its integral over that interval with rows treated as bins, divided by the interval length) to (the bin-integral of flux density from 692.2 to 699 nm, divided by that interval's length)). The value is -0.011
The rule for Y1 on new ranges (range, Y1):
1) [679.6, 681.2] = 11.7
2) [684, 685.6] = 12.0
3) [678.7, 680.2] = 11.7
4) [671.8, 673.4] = 12.6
